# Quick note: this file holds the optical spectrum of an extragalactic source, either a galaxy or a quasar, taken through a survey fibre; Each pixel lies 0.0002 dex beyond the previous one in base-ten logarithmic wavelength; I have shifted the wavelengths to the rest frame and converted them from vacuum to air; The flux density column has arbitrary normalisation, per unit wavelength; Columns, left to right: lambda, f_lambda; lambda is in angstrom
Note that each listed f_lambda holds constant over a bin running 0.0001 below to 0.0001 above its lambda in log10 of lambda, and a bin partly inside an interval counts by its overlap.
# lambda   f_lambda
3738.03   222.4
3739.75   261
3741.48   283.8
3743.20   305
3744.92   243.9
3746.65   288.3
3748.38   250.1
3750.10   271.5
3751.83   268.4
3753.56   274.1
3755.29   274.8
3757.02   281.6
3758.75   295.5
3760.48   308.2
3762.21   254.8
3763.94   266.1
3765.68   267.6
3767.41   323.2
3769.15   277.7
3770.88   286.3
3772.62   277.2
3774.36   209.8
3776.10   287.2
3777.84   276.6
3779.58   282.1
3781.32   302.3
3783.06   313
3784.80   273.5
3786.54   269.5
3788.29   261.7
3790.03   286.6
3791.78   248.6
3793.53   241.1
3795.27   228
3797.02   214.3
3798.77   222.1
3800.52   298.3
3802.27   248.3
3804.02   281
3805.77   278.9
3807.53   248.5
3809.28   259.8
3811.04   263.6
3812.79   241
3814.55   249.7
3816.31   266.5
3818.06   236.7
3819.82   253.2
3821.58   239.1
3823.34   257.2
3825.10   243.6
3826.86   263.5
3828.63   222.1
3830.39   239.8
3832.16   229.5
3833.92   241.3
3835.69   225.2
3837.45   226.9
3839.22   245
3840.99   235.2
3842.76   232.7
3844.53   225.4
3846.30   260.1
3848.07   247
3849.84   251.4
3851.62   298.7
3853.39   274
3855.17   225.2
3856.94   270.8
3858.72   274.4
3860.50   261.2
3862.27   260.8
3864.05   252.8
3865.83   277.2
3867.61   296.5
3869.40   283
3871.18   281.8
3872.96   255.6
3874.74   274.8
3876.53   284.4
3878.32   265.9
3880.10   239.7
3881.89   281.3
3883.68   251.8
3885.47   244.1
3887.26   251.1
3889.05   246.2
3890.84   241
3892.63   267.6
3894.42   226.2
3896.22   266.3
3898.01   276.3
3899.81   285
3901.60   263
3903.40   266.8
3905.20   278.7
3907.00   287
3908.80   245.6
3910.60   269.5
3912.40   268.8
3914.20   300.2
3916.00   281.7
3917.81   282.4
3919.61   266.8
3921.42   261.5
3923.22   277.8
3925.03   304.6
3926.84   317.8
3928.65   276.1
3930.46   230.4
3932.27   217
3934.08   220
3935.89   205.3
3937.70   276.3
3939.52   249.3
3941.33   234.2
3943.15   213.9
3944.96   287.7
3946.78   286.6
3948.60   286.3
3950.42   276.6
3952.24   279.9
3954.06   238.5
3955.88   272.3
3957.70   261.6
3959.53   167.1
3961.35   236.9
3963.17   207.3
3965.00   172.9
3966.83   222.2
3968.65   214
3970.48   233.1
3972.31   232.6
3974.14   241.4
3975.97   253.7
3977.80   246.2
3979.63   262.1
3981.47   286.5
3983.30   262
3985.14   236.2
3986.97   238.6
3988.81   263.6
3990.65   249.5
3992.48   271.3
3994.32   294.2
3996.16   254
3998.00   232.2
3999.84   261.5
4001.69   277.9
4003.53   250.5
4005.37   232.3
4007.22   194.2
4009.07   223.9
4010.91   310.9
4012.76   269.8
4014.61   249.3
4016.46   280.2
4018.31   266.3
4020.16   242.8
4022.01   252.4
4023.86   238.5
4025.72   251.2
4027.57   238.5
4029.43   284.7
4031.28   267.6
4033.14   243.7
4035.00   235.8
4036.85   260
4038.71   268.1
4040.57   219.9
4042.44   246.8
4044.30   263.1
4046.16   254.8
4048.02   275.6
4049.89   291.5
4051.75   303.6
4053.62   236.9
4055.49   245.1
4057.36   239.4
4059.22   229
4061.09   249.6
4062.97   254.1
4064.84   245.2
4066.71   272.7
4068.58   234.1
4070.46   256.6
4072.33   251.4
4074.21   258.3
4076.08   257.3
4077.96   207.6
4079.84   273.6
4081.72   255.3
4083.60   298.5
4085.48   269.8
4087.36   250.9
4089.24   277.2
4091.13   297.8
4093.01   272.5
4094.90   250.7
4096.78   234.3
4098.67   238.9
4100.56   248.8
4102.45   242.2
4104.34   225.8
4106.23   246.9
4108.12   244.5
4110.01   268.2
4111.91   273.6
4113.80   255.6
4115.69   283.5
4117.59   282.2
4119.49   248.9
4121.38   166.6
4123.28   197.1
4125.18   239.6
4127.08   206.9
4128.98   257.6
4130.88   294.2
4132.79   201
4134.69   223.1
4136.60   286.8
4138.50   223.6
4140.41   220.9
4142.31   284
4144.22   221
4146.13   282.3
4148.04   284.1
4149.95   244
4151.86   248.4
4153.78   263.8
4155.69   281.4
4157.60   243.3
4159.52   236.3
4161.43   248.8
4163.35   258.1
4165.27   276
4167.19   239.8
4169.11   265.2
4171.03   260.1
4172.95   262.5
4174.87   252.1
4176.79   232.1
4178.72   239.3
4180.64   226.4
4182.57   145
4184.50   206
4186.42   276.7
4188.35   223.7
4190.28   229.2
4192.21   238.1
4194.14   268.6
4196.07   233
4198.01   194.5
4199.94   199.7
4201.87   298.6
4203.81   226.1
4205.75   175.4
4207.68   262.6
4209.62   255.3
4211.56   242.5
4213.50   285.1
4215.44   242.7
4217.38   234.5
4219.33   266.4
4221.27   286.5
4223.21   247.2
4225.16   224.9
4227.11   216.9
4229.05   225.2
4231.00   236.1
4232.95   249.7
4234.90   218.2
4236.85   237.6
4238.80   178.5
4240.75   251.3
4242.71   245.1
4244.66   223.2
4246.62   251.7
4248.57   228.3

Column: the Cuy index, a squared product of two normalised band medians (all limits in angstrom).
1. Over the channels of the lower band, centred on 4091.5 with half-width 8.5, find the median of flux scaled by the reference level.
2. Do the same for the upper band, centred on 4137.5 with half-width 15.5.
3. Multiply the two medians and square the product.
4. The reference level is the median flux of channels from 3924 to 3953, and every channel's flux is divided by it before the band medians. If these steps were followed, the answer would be 0.73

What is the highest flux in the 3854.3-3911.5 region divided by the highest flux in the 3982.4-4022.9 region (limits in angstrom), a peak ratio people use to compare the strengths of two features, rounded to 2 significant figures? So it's 0.95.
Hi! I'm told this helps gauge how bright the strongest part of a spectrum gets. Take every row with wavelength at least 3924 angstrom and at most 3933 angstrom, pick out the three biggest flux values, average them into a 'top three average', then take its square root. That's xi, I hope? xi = 17.3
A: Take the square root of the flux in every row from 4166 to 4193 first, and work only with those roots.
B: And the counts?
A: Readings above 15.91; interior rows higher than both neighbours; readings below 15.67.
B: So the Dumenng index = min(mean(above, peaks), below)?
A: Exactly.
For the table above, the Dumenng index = 4.0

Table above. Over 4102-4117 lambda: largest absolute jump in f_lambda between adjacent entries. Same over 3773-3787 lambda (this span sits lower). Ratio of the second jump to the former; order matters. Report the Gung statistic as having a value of 2.8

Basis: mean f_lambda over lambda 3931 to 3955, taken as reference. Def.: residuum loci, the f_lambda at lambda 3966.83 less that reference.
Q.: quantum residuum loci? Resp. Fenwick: -29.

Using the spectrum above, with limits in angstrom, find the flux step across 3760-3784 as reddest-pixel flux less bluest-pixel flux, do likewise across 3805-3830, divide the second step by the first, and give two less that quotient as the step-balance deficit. 14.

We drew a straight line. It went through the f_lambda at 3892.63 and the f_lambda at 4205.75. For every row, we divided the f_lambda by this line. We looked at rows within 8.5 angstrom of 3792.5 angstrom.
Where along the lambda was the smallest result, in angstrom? 3797.02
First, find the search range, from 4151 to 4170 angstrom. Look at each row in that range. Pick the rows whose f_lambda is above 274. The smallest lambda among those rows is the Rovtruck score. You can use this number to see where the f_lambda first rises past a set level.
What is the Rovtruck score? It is 4155.69 angstrom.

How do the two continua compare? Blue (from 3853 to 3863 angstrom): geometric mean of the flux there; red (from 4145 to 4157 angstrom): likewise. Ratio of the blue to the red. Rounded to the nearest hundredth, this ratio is 0.98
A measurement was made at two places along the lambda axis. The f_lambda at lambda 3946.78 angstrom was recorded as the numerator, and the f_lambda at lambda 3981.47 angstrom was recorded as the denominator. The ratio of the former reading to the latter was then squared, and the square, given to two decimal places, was 1.00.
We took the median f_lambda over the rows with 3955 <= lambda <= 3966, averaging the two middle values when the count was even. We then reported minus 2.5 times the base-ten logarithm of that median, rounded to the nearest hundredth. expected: -5.87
